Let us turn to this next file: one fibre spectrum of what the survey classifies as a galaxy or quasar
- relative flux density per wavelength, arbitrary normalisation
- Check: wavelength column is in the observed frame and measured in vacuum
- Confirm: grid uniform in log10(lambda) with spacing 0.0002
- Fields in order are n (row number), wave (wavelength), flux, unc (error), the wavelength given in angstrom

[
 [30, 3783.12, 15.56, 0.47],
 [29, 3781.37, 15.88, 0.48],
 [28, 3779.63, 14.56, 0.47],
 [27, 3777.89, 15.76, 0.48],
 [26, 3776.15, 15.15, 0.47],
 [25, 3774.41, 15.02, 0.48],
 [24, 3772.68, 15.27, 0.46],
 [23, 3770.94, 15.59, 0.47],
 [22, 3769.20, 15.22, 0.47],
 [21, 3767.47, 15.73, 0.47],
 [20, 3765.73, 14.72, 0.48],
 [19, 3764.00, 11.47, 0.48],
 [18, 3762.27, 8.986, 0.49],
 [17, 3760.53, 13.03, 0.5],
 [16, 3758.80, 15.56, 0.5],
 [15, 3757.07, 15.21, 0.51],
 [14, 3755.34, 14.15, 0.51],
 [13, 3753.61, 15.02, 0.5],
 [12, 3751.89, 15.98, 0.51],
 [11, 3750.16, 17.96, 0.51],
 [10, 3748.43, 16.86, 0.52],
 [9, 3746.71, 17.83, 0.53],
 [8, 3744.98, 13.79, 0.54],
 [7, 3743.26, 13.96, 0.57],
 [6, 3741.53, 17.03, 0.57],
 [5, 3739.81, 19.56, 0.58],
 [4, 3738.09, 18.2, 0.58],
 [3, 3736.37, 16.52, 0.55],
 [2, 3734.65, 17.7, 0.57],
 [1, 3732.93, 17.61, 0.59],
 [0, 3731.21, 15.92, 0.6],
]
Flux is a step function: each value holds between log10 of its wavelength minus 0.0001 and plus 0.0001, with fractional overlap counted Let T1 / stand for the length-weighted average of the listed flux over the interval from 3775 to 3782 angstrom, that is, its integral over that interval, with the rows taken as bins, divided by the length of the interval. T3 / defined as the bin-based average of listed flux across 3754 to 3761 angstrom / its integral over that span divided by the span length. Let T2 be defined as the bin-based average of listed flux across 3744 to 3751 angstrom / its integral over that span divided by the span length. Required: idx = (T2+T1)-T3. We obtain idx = 17.3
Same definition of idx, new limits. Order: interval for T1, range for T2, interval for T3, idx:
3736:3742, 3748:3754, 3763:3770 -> 20.4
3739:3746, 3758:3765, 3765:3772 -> 13.1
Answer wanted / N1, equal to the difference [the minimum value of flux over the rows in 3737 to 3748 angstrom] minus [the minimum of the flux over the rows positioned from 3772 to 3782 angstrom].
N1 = -1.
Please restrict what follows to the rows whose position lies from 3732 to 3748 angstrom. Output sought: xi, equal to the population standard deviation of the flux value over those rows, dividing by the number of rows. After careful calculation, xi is 1.8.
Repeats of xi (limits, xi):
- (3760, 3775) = 2.2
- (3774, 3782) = 0.5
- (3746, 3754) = 1.1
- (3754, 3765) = 2.3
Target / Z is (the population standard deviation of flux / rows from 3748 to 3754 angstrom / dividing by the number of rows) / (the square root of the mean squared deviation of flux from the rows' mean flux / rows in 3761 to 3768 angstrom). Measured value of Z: 0.4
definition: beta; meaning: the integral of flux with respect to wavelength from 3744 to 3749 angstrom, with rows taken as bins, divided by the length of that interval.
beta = 16.1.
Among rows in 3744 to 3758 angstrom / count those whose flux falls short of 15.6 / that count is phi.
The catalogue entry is 4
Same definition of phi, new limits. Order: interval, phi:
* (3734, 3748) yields 2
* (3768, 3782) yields 6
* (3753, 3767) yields 8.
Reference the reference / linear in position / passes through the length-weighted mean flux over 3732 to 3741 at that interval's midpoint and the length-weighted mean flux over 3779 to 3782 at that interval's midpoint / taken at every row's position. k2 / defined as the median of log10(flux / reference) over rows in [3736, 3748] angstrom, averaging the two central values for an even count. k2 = -0.014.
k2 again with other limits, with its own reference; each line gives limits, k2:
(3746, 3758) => -0.026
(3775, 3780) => -0.010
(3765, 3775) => -0.014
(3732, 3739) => -0.009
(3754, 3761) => -0.056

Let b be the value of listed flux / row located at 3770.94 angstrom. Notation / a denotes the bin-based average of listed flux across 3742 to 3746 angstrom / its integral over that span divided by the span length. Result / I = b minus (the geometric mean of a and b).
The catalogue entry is 0.7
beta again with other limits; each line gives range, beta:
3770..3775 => 15.3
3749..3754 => 16.5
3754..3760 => 14.9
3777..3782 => 15.4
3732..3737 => 17.3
